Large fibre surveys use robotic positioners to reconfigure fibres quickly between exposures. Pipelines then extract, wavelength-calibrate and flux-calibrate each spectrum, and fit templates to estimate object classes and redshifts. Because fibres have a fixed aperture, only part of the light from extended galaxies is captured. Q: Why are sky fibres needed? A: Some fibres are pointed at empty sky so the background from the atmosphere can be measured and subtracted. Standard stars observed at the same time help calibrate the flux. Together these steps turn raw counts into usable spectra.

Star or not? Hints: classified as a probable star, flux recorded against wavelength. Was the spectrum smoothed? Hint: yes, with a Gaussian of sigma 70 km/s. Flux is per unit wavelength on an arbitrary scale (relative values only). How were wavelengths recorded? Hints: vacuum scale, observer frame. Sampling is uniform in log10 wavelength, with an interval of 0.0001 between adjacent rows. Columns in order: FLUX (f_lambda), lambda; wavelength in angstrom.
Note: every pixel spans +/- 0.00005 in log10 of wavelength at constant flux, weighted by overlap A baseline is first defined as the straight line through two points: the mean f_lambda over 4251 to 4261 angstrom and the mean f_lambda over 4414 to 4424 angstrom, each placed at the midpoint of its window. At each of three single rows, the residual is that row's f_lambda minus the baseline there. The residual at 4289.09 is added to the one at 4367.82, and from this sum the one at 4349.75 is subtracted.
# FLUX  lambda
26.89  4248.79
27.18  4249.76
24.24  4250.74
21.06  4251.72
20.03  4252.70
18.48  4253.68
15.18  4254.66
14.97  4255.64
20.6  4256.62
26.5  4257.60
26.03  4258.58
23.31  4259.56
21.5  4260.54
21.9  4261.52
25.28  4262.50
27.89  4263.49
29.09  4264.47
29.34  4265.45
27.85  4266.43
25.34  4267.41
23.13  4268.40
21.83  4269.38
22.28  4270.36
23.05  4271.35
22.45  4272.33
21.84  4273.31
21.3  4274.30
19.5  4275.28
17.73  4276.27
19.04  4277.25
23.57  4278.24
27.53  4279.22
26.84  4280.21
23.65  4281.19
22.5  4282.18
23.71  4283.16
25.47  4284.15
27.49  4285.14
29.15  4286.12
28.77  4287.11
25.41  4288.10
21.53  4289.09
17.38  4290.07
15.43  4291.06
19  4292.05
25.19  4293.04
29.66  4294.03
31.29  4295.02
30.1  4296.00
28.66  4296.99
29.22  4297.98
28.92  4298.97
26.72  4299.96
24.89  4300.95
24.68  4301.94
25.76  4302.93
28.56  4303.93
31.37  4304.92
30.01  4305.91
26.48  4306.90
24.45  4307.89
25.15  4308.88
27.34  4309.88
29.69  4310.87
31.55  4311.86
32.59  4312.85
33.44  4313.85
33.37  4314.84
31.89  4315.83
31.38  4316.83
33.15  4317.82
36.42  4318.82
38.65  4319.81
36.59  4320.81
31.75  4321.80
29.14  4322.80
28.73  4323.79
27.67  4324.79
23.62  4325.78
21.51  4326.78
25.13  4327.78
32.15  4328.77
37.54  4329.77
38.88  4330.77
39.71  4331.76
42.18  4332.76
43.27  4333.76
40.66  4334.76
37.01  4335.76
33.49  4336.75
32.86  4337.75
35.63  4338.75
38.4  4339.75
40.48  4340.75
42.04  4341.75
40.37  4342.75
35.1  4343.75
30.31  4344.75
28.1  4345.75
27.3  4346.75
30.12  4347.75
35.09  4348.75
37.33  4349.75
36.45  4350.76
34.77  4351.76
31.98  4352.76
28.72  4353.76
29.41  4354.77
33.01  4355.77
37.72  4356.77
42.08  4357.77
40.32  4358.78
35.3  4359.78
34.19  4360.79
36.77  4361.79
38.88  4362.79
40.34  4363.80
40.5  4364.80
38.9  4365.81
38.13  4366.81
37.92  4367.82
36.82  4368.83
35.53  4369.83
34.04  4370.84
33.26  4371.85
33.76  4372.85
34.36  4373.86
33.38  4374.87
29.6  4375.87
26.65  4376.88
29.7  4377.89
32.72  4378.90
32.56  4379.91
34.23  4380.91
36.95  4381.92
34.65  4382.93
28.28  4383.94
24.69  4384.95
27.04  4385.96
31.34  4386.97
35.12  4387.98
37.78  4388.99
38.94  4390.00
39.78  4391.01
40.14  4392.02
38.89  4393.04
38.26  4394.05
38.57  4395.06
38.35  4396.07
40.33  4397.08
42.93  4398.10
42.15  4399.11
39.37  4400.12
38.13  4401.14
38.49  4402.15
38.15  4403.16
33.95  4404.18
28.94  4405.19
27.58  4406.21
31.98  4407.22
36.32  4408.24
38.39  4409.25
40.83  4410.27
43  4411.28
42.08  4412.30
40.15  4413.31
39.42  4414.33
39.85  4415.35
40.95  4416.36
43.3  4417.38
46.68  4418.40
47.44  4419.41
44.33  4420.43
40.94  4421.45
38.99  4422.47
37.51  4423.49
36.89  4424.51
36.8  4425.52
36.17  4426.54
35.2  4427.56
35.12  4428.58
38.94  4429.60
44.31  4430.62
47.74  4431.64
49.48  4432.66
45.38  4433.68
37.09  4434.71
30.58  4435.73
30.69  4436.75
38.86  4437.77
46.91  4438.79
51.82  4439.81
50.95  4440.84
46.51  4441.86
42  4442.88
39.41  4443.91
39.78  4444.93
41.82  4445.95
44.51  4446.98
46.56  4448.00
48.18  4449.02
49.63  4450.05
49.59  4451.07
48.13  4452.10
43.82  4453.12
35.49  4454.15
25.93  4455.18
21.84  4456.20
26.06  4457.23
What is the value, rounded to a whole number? -5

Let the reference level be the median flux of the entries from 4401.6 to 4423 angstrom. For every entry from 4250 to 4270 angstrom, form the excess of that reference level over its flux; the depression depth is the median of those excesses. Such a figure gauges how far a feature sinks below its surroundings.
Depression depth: 17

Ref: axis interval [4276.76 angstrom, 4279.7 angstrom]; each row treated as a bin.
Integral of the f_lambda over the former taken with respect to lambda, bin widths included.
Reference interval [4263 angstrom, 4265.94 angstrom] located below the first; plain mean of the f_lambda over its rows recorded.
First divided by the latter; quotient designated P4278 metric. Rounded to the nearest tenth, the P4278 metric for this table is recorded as 2.4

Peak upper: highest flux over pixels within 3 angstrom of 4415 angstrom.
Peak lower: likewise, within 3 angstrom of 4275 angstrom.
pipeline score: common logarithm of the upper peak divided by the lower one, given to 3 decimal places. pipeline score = 0.285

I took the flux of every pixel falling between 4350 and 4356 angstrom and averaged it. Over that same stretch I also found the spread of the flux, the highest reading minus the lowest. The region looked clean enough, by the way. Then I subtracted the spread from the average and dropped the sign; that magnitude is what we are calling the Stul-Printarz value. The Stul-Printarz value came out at 25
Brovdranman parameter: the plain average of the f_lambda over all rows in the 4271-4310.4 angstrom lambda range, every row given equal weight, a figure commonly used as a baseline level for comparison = 25.0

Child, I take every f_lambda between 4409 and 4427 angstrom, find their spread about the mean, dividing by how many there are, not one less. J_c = 3.2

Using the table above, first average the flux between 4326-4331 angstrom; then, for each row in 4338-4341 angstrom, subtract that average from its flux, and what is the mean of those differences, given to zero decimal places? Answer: 7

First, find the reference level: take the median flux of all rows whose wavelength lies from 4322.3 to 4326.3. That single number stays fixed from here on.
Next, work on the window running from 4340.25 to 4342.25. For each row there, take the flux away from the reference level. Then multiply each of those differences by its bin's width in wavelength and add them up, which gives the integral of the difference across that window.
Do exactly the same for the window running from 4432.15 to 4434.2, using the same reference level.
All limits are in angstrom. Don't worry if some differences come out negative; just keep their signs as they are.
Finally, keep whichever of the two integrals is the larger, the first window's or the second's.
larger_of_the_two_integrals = -26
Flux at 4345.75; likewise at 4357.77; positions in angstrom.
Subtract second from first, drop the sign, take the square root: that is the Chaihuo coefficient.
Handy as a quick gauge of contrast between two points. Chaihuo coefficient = 3.7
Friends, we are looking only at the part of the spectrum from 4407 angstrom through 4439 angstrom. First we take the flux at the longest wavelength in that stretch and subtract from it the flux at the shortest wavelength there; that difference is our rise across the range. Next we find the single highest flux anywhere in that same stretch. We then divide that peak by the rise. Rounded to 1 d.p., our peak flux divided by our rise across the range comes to 3.3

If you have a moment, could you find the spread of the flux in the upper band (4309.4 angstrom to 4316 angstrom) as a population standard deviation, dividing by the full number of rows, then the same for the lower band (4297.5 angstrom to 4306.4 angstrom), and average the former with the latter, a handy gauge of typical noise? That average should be 2.1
